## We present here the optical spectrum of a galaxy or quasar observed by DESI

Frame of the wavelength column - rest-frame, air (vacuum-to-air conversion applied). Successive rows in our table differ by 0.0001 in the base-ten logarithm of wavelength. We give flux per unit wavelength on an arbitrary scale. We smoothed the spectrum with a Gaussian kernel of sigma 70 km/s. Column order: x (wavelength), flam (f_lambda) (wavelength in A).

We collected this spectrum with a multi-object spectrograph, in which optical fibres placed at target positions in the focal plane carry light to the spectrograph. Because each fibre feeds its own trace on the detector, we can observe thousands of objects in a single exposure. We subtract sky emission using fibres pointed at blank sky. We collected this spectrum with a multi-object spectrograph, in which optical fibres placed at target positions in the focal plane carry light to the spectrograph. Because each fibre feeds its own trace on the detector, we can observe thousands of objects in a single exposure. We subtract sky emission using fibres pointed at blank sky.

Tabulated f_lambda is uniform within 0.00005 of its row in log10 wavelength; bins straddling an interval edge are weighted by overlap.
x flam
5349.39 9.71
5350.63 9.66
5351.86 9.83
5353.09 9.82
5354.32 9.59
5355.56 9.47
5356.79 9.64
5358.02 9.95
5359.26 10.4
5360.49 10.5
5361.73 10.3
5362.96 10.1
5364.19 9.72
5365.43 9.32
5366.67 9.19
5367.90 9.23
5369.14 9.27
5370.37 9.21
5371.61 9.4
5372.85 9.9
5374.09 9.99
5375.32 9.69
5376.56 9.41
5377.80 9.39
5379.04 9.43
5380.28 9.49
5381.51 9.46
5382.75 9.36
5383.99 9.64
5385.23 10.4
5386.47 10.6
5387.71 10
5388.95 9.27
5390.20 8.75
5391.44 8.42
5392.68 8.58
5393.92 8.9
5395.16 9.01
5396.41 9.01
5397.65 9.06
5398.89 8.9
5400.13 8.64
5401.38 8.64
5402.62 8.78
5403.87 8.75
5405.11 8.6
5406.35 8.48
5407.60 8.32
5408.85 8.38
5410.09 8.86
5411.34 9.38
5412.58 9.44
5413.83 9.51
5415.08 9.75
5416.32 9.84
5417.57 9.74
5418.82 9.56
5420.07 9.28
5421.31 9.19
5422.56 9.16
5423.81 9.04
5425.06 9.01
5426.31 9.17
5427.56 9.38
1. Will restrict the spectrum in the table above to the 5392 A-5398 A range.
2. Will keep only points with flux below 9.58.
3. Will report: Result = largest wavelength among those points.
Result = 5397.65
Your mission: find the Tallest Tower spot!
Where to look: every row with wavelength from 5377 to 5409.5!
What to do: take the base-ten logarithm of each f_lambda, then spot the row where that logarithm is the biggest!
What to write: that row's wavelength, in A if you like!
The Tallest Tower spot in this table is 5386.47 A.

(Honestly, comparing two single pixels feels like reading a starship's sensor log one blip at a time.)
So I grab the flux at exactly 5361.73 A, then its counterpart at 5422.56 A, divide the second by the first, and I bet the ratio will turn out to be 0.89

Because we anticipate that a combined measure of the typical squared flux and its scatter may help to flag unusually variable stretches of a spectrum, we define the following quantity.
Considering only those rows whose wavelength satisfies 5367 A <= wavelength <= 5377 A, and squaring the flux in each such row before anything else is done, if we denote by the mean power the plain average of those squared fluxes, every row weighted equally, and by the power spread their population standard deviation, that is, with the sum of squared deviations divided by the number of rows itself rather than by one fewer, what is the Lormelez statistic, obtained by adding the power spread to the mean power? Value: 96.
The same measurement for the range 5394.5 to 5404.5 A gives 81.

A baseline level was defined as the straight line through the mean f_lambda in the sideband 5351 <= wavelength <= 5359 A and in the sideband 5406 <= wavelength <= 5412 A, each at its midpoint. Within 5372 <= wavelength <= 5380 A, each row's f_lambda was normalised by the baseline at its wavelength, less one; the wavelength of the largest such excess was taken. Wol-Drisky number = 5374.09 A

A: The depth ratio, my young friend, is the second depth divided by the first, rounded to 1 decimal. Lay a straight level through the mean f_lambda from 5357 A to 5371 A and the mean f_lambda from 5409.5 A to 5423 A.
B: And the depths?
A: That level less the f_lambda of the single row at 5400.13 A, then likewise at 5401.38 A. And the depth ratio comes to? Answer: 1.0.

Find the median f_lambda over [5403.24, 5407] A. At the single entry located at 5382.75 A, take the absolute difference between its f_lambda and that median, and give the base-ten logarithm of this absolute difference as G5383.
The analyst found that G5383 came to -0.12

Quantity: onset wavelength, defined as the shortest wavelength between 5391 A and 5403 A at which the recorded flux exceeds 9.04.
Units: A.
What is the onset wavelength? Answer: 5397.65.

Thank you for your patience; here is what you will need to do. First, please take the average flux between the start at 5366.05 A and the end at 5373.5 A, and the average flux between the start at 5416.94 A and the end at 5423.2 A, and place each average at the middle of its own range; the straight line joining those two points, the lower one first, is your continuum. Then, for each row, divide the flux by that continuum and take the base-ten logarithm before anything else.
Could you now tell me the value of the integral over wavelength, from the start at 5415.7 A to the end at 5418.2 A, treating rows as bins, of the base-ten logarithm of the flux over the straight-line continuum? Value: 0.05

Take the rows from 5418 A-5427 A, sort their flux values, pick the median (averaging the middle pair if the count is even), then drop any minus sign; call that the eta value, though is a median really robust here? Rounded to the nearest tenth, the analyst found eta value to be 9.2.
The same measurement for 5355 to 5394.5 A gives 9.5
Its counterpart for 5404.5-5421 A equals 9.4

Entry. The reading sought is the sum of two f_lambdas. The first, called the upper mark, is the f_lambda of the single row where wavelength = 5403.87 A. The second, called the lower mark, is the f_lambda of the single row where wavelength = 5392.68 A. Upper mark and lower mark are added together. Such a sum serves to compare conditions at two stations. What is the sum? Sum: 17.3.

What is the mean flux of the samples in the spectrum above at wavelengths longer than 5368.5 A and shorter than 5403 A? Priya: 9.31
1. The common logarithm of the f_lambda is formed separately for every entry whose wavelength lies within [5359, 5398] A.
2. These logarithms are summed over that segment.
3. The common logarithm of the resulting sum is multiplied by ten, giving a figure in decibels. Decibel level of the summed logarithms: 15.0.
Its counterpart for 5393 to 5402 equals 8.2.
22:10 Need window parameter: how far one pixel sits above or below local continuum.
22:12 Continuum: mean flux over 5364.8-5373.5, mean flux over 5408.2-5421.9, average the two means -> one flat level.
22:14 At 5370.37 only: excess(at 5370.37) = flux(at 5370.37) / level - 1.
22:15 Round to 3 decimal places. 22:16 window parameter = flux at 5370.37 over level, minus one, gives -0.016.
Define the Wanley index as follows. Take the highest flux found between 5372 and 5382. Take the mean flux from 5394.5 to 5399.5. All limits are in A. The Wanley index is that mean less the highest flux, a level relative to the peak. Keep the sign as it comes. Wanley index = -1.00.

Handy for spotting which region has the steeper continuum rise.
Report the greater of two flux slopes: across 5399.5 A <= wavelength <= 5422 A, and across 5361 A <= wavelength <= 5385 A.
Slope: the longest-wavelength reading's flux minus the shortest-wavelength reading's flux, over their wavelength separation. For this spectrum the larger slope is 0.026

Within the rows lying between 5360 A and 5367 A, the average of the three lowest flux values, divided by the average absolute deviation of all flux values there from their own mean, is 21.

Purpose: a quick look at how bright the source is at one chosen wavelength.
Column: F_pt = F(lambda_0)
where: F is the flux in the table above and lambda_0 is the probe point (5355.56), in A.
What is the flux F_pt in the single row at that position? 9.47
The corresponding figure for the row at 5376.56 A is 9.41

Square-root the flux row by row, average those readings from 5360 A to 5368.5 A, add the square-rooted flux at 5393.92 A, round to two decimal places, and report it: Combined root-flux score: 6.11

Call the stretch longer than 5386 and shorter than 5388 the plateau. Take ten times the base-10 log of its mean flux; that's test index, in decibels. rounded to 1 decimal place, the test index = 10.1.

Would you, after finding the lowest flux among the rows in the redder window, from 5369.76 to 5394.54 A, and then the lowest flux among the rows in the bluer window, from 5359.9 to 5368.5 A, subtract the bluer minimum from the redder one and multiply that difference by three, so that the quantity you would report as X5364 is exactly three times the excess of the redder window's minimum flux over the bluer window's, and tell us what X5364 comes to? -2.31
